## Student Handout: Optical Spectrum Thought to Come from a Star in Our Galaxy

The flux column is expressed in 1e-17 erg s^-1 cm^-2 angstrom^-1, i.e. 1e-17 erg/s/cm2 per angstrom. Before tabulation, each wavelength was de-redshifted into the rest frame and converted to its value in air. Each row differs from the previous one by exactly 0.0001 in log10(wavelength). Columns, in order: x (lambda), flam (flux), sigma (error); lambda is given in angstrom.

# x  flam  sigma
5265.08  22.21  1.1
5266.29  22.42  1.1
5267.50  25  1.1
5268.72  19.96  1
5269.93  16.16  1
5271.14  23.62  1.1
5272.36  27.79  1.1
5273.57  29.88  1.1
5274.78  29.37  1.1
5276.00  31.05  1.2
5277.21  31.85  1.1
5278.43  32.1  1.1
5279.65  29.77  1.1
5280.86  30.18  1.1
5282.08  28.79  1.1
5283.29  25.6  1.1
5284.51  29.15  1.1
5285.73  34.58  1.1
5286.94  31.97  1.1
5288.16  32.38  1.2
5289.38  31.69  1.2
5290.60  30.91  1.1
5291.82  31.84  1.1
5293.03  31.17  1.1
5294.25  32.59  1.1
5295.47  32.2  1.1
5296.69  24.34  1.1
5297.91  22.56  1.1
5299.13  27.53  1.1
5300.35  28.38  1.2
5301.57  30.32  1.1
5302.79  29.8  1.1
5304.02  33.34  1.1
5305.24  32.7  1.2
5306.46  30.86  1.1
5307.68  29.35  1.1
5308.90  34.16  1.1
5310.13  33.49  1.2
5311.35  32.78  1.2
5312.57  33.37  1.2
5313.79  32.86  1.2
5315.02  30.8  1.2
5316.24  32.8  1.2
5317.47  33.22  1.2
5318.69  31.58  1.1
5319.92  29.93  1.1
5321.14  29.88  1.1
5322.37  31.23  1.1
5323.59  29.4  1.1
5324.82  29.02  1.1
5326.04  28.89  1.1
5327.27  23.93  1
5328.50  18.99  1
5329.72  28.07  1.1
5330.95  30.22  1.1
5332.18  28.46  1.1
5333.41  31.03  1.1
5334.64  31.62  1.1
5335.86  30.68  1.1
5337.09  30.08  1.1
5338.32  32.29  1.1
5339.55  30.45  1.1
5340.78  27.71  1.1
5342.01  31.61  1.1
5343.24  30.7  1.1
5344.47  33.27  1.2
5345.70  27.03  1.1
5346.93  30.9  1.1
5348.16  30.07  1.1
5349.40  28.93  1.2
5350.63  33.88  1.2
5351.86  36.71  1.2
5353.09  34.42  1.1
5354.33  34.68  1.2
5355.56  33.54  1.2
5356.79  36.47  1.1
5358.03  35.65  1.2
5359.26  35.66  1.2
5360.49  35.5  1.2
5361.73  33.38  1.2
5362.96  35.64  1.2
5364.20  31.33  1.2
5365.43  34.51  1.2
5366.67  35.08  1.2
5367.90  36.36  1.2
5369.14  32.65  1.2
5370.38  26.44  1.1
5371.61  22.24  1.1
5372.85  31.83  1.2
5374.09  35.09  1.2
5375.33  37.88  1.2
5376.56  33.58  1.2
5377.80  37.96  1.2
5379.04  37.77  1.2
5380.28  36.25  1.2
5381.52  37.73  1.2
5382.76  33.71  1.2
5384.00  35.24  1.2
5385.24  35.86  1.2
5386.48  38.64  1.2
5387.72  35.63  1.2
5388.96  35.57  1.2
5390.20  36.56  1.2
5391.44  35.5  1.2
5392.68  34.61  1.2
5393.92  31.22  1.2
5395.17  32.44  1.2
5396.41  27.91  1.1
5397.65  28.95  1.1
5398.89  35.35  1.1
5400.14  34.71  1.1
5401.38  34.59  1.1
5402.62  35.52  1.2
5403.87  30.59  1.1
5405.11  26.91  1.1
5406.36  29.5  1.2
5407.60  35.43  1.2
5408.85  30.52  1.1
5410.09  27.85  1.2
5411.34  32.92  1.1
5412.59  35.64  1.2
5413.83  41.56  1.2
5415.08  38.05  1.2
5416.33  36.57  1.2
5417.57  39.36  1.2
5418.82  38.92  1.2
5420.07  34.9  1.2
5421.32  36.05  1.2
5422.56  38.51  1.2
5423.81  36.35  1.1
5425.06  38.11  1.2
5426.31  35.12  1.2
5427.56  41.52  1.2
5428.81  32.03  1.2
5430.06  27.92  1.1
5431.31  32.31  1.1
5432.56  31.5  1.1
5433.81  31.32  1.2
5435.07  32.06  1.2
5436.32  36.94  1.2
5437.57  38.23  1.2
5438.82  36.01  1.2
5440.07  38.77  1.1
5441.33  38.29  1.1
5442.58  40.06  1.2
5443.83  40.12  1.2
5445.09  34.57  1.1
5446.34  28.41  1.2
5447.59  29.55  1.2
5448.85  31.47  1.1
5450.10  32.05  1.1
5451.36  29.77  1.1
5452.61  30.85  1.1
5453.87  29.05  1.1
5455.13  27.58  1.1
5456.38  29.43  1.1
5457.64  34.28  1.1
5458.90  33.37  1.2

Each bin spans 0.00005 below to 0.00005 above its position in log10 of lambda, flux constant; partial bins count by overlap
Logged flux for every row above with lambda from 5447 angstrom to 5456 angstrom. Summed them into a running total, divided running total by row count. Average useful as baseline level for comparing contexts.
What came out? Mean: 30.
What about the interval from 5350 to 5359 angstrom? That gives 35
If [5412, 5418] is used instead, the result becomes 38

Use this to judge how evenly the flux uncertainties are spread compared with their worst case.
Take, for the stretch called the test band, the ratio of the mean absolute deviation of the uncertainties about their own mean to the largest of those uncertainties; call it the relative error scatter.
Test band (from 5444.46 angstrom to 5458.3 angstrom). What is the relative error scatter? 0.025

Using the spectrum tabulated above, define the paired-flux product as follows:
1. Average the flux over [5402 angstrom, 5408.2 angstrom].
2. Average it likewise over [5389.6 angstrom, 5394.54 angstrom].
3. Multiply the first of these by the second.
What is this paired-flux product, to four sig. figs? 1089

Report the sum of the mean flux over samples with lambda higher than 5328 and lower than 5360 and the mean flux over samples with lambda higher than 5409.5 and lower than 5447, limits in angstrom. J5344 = 67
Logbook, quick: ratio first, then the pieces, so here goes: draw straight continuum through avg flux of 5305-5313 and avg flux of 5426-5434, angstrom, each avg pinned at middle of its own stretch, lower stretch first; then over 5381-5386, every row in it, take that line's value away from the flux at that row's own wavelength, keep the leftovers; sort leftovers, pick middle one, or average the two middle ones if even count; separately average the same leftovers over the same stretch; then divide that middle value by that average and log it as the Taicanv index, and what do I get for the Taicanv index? 1.0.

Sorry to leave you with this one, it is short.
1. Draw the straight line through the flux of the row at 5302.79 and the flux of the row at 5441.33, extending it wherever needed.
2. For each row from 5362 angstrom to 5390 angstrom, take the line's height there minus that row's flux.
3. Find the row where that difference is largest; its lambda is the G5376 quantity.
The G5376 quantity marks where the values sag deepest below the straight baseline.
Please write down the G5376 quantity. 5371.61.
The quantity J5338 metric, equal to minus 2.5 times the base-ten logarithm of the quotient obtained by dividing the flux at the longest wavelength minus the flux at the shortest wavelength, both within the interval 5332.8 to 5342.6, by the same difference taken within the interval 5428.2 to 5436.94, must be 2.3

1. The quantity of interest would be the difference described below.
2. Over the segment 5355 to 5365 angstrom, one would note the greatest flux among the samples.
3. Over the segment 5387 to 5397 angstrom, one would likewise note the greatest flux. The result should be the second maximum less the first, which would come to 0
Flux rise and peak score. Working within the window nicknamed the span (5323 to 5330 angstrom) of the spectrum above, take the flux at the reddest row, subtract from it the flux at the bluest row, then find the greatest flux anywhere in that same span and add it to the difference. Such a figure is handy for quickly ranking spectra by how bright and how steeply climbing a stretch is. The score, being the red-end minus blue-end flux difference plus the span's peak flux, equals 28.1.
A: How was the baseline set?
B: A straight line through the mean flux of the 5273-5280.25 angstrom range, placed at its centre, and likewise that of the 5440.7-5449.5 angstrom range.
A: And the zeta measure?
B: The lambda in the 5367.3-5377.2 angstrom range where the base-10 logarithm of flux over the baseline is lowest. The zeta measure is 5371.61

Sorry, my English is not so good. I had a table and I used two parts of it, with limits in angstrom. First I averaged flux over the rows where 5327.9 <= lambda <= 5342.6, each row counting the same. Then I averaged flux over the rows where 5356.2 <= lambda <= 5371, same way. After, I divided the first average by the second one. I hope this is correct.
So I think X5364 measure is 0.86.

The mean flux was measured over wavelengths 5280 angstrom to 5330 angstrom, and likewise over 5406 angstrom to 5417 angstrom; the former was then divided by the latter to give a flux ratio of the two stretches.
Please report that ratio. 0.88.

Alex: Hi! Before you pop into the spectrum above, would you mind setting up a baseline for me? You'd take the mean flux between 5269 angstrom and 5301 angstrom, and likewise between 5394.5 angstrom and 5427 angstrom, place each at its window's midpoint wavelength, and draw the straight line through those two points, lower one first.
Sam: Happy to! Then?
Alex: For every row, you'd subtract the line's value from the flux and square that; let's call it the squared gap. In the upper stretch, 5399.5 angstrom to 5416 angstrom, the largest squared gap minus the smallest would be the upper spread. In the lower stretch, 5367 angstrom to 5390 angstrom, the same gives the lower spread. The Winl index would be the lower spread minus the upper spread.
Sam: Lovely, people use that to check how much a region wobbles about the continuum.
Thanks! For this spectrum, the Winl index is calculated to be 58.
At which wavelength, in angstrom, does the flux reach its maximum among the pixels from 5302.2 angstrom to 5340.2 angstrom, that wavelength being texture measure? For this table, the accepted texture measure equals 5308.90 angstrom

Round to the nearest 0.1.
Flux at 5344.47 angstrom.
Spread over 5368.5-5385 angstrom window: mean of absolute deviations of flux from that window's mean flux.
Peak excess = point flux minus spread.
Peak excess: 29.9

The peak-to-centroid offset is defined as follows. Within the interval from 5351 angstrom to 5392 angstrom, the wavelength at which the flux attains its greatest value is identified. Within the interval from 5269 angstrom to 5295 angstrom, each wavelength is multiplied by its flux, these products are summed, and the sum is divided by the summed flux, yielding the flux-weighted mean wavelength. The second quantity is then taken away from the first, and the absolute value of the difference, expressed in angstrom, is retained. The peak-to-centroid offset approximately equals 103.8 angstrom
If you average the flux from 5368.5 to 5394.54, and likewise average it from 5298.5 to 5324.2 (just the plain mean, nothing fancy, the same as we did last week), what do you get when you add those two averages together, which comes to 66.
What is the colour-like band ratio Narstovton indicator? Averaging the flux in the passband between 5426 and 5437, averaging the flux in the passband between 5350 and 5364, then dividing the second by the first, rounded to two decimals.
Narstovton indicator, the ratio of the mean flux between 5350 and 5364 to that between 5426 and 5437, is 1.05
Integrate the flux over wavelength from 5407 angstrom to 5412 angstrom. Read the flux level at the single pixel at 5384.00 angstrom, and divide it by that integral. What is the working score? 0.22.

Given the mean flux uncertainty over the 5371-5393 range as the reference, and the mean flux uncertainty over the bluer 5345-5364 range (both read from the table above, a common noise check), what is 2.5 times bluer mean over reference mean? 2.44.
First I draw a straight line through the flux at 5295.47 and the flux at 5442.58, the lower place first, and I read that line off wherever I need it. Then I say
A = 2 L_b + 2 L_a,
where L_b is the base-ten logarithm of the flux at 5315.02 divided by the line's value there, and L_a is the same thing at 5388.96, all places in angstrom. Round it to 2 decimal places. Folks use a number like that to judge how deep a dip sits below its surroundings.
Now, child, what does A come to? -0.11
